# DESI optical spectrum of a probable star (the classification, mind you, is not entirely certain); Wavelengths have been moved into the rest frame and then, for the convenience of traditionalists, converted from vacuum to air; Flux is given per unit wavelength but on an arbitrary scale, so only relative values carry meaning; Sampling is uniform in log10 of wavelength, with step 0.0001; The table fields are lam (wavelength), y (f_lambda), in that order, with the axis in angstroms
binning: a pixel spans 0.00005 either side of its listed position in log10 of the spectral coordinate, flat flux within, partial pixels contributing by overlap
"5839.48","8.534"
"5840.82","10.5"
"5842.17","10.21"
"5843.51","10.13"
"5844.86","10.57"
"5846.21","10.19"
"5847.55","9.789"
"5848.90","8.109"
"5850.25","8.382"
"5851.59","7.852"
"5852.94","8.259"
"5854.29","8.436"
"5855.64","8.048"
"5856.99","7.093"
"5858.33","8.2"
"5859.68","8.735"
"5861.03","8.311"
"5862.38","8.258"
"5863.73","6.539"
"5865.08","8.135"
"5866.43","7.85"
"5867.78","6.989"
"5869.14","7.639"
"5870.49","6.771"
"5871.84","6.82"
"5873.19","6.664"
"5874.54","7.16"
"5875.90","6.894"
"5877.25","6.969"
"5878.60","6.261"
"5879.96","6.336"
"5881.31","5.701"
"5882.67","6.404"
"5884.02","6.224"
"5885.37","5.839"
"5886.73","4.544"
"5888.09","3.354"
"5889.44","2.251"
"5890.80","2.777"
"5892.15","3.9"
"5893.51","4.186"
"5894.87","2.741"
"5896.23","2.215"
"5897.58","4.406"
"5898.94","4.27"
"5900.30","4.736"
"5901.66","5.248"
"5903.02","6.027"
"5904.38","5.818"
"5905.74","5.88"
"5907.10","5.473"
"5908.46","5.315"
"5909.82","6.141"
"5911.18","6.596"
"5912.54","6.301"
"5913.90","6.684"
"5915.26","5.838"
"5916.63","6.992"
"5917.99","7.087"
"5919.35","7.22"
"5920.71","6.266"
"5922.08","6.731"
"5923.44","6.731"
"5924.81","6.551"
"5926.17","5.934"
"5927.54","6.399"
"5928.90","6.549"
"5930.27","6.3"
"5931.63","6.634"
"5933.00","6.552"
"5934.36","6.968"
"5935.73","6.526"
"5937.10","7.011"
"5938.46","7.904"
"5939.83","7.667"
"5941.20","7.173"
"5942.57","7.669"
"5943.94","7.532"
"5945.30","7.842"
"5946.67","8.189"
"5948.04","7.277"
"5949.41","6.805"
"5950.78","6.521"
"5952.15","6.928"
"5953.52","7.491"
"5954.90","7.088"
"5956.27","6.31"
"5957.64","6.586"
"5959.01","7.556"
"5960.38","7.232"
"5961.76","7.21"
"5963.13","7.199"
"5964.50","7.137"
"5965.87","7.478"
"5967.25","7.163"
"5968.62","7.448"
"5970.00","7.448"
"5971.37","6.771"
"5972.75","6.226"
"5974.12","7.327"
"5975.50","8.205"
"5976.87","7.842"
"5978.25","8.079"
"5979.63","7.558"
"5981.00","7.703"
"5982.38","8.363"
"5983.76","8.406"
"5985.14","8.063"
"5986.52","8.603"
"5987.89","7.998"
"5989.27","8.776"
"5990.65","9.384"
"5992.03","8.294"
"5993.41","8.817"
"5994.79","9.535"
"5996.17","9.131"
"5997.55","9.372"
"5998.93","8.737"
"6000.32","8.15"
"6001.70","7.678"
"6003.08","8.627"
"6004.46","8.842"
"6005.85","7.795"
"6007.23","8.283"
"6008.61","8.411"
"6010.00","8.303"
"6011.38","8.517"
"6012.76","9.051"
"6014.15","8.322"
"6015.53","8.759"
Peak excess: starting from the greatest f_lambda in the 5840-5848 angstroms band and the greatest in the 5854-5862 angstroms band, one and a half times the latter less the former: 2.5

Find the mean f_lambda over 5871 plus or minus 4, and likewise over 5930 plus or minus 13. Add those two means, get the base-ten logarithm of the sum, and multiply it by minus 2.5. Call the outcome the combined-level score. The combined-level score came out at -2.85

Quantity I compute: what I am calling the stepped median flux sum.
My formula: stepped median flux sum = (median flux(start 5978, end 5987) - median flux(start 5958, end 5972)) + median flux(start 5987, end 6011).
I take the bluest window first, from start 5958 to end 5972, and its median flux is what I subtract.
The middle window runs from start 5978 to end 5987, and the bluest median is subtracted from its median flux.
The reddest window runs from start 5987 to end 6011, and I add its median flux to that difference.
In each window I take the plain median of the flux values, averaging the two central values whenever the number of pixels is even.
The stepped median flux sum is 9.5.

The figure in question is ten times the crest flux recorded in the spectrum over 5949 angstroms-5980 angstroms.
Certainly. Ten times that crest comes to 82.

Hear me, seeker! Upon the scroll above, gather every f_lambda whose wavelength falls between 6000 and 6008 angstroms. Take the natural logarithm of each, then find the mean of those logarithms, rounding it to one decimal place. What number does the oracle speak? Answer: 2.1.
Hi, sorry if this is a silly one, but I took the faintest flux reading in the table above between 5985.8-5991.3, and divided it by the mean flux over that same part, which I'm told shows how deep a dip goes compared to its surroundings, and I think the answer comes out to 0.92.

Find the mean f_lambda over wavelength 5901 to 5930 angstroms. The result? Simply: 6.3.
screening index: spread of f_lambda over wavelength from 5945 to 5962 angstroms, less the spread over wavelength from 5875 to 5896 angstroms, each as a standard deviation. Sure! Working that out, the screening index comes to -1.1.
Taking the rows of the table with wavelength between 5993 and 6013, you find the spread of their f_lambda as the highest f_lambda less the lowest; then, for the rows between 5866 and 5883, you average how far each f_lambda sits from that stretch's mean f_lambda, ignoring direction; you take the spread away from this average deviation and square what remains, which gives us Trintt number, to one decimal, 2.1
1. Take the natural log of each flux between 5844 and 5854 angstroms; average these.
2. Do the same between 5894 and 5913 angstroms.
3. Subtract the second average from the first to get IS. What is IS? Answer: 0.61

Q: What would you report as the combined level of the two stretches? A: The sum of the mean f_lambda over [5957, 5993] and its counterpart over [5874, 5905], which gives 12.7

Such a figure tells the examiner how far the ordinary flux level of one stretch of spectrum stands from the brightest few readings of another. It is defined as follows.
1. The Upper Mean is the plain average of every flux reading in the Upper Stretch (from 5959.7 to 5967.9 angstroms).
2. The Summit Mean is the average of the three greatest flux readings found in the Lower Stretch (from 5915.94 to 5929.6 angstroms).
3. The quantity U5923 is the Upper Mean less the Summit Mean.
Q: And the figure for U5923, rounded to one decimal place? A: 0.1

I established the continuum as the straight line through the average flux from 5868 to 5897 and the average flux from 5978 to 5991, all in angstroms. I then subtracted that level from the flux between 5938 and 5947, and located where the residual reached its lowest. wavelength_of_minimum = 5941.20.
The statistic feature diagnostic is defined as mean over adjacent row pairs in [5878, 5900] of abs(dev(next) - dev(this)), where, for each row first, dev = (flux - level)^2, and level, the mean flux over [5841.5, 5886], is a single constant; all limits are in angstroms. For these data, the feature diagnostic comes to 5.9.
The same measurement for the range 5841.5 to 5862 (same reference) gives 1.0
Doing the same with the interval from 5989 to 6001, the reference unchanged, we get 1.4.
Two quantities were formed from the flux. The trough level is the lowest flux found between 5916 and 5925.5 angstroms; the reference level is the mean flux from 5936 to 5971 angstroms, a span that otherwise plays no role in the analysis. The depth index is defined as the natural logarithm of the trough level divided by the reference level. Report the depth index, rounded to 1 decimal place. -0.1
